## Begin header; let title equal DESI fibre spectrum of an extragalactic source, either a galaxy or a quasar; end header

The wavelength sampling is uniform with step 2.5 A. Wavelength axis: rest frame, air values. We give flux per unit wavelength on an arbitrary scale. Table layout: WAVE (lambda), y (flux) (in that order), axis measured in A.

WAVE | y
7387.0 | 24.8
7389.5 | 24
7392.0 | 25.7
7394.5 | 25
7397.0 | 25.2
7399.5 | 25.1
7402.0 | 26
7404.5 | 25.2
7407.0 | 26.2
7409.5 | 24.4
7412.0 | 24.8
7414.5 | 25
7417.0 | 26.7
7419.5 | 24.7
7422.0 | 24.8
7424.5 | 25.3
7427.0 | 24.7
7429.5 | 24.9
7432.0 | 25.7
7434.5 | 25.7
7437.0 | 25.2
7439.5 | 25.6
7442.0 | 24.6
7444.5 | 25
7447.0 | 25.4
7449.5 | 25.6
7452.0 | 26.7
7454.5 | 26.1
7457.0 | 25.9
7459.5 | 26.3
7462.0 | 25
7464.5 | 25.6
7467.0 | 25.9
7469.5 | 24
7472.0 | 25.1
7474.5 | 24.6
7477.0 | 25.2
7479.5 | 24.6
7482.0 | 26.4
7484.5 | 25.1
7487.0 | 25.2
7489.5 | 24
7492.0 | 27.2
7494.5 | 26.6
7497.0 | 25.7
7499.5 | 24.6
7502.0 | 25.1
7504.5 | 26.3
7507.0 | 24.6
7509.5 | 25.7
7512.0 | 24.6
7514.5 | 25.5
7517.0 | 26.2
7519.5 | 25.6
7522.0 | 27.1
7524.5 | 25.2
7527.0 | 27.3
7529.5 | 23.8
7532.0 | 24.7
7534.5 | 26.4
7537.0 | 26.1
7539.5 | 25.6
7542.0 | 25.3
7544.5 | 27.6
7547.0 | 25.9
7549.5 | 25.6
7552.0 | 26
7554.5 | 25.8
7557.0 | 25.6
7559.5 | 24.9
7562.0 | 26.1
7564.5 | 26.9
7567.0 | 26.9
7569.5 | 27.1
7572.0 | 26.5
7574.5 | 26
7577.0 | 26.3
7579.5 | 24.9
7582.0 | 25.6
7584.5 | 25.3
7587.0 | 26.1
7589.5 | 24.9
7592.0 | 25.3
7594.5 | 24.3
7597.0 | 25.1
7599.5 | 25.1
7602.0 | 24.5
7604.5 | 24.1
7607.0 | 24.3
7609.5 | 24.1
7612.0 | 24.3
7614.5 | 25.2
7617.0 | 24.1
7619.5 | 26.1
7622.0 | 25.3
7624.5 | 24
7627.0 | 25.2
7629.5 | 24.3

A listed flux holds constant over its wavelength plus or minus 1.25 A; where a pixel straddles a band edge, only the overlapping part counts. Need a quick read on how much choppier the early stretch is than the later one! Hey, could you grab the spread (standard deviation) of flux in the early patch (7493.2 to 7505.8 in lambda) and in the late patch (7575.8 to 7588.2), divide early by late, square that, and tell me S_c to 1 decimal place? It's 2.1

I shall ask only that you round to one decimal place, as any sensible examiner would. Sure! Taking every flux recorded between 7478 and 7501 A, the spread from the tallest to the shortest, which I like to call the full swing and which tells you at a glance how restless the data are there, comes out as 3.2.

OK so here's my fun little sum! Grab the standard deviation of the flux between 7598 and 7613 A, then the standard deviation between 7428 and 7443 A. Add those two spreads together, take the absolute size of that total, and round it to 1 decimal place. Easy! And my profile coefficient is 0.8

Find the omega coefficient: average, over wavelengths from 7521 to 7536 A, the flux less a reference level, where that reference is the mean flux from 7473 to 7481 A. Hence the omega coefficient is 0.9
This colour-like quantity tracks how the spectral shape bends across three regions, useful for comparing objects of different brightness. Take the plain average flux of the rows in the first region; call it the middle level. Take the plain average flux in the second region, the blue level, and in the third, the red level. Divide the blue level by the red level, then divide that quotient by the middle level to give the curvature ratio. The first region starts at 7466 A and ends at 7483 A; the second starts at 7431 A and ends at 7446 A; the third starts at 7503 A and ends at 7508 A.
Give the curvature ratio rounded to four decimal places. 0.0396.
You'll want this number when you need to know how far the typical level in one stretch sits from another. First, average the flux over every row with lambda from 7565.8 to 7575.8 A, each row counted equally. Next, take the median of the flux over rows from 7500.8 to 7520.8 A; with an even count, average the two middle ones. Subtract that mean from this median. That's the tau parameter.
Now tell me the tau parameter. -1.1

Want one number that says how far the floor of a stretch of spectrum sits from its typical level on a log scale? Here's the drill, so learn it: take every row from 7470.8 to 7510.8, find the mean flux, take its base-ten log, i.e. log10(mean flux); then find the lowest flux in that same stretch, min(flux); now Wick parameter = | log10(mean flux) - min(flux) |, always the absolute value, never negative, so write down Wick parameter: 22.6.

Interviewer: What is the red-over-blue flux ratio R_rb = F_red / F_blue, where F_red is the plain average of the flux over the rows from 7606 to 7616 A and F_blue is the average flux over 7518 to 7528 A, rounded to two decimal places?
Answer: 0.93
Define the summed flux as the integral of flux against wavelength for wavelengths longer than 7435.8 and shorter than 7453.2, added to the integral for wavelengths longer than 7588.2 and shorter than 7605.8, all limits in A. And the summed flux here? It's 878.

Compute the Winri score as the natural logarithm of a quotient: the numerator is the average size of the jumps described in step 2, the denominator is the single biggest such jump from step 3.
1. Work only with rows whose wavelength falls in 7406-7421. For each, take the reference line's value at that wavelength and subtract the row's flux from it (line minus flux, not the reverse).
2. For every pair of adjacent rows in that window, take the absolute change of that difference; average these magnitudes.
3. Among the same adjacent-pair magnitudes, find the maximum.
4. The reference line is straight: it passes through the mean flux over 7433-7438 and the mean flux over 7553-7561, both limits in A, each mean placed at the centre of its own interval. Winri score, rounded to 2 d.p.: -0.49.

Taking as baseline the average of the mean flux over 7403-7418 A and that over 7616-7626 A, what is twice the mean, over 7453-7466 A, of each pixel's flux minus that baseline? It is 1.3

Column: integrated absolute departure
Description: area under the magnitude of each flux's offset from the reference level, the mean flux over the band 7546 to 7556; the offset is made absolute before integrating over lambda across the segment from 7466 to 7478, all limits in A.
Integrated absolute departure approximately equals 11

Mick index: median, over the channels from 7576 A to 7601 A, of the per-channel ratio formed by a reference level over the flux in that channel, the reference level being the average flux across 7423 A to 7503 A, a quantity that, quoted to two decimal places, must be 1.01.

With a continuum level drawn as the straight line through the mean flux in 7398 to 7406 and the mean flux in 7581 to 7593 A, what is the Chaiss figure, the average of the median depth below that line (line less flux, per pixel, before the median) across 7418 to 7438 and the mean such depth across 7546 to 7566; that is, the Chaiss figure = -0.01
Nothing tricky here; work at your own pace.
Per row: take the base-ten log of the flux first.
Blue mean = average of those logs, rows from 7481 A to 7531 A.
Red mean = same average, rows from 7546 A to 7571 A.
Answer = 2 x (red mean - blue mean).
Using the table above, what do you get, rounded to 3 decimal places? 0.017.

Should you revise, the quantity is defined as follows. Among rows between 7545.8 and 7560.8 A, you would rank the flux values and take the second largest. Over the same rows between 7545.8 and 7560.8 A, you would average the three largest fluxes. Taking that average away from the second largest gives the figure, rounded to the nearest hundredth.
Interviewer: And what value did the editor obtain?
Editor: 0.00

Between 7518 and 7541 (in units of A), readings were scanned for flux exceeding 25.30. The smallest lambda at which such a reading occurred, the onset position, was 7519.5 A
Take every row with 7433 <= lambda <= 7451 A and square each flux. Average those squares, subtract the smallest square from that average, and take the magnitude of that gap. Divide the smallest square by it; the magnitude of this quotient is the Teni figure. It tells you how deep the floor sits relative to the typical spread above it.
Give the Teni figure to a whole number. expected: 17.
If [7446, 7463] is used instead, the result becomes 14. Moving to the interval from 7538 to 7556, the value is 18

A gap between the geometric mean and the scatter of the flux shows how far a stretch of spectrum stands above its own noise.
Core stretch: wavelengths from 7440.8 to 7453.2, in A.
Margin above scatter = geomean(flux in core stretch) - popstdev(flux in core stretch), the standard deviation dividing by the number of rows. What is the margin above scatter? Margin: 24.7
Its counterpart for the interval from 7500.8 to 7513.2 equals 24.6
